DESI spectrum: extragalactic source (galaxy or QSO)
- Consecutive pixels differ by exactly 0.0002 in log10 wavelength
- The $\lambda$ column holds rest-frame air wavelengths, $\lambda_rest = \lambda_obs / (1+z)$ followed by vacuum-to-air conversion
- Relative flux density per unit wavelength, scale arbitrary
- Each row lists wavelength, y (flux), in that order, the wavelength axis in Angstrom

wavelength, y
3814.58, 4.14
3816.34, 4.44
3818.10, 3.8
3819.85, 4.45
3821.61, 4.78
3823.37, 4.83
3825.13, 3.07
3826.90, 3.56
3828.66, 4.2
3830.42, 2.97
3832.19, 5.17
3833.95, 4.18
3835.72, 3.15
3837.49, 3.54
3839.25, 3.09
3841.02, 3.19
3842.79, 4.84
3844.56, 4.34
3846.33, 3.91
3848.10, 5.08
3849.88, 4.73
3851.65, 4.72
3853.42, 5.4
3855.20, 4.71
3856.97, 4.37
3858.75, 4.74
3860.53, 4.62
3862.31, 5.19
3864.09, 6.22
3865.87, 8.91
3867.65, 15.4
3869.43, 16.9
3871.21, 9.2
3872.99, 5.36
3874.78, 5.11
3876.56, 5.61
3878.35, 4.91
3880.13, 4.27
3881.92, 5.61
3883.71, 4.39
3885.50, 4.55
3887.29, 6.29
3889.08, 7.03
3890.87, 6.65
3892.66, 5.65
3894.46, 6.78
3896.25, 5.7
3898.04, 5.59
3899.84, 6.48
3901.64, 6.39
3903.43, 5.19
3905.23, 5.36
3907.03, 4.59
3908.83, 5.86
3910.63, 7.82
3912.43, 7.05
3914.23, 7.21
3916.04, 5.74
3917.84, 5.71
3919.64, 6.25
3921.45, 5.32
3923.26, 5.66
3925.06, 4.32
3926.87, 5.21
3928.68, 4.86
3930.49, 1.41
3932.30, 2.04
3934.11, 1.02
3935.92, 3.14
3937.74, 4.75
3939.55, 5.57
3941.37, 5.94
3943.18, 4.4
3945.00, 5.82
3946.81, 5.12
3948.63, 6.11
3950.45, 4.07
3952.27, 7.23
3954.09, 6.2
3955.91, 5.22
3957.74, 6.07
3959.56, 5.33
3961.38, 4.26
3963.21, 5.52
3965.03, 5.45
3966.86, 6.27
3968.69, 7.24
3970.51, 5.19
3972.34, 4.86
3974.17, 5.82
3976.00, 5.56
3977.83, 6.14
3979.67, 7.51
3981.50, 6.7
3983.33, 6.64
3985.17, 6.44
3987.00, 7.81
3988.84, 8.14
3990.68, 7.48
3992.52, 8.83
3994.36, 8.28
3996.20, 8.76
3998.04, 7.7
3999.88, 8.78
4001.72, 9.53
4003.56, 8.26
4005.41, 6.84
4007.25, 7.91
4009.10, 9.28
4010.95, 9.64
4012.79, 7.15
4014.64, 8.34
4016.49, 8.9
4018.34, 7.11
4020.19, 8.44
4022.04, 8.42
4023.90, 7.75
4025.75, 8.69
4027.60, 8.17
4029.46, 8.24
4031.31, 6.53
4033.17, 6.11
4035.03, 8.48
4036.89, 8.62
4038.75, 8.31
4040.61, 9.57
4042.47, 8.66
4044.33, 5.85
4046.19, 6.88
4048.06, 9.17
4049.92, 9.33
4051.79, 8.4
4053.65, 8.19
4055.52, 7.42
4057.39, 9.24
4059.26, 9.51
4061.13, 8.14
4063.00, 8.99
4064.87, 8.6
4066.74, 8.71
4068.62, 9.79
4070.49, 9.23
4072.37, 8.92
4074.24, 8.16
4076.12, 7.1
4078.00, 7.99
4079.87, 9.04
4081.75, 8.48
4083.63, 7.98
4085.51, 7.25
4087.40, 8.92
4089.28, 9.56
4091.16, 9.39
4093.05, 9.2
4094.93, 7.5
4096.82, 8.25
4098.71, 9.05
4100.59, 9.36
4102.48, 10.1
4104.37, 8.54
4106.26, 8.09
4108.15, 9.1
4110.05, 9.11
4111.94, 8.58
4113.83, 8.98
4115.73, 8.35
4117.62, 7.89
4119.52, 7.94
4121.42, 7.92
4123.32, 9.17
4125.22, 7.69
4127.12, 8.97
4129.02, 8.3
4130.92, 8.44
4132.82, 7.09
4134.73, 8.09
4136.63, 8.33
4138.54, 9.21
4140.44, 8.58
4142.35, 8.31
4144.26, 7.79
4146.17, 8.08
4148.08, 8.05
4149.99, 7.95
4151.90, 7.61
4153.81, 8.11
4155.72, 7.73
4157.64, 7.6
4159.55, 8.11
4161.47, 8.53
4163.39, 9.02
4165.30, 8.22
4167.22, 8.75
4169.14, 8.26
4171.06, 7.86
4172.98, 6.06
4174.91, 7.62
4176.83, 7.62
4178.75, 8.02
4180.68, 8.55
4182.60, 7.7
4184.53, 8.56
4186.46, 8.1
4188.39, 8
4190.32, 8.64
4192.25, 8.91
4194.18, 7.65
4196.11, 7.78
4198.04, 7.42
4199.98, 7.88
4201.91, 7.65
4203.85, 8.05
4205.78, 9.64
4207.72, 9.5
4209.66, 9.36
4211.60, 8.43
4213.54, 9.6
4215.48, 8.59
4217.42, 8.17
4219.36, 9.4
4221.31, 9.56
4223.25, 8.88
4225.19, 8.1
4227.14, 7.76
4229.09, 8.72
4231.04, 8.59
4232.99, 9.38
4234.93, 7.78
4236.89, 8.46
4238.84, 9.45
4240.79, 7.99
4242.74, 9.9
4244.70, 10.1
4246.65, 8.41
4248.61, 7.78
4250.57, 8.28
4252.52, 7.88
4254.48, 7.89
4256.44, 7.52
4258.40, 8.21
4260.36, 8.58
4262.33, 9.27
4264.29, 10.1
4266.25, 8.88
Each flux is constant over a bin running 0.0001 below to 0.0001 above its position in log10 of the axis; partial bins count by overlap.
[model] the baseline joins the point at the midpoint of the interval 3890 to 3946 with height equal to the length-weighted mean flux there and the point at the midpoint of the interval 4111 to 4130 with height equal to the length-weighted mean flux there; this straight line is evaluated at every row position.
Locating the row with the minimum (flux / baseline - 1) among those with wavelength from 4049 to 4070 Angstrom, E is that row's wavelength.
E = 4055.52 Angstrom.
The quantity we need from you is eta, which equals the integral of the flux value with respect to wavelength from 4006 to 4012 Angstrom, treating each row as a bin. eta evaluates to 52.8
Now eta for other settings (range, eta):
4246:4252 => 48.7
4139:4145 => 50.0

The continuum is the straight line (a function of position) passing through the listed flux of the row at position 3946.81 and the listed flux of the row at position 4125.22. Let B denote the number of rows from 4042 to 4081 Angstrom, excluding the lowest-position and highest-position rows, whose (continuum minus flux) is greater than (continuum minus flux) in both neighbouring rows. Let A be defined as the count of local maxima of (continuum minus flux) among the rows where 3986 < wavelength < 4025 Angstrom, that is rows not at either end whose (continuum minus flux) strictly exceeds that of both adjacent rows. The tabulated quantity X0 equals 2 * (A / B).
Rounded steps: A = 6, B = 5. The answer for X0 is 2.40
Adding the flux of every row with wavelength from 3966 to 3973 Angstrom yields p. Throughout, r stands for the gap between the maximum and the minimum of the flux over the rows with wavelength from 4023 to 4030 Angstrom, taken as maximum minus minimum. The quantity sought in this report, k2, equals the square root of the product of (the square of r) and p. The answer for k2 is 4.6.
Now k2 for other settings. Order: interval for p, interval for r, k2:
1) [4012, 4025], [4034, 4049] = 27.9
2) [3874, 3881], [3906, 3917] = 14.4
